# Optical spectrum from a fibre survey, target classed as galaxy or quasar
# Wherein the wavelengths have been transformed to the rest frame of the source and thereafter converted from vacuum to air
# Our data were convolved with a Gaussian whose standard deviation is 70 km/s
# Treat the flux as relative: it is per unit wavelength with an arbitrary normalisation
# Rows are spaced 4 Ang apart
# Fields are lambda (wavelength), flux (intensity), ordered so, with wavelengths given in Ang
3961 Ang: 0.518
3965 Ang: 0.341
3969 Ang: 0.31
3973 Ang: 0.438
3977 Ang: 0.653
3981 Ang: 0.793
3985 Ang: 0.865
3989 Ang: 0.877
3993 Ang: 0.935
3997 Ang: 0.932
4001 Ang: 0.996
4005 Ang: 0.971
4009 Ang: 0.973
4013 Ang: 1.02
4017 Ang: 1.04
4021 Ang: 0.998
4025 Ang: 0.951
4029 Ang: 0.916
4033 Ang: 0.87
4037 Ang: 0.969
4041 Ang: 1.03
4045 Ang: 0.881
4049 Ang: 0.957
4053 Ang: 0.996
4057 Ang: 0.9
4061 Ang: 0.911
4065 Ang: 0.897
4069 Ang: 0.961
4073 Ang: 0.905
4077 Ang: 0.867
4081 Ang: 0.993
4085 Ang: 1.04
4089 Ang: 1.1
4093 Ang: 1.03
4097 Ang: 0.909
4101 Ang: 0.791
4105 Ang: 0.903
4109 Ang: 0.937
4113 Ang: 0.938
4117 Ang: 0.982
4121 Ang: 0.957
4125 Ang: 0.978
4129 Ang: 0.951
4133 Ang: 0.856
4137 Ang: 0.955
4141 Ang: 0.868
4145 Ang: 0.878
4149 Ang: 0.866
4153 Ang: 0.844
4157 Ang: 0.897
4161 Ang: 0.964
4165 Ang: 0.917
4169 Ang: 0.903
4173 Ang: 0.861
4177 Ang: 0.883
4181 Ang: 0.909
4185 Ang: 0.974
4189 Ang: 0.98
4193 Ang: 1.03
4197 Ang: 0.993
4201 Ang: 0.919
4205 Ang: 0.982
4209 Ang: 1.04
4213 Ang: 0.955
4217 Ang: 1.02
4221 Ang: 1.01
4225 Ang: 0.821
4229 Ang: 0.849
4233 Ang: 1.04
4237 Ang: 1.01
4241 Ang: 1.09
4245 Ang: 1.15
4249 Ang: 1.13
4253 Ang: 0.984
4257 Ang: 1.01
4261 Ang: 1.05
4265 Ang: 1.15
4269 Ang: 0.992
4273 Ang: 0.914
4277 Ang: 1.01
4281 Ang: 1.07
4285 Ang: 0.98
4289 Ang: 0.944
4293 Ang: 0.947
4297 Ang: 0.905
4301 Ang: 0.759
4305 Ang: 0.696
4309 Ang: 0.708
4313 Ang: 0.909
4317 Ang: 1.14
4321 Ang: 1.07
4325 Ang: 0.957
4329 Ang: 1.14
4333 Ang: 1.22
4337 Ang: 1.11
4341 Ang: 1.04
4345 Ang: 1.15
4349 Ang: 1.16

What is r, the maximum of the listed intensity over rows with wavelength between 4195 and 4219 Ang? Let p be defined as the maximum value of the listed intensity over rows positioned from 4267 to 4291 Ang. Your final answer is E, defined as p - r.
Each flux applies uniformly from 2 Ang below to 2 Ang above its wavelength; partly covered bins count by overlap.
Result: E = 0.03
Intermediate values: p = 1.07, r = 1.04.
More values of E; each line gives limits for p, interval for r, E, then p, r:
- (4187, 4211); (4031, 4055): 0.01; 1.04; 1.03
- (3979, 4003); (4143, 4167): 0.03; 0.996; 0.964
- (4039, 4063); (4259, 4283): -0.12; 1.03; 1.15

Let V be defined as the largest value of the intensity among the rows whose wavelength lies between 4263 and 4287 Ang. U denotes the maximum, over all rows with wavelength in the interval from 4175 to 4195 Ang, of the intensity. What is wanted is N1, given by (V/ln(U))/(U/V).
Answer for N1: 43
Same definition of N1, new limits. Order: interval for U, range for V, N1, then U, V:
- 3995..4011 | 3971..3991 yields -193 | 0.996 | 0.877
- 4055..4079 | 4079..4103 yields -32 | 0.961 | 1.1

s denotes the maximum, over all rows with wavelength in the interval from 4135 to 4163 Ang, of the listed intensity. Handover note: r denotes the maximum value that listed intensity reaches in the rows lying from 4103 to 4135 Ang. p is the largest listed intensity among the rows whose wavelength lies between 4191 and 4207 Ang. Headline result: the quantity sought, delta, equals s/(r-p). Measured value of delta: -20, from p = 1.03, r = 0.982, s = 0.964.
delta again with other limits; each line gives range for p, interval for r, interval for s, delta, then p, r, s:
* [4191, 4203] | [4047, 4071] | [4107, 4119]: -29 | 1.03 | 0.996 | 0.982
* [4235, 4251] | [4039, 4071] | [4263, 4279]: -10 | 1.15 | 1.03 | 1.15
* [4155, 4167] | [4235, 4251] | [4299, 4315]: 5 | 0.964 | 1.15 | 0.909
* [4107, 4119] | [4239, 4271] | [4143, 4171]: 6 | 0.982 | 1.15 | 0.964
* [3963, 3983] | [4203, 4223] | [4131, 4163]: 4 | 0.793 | 1.04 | 0.964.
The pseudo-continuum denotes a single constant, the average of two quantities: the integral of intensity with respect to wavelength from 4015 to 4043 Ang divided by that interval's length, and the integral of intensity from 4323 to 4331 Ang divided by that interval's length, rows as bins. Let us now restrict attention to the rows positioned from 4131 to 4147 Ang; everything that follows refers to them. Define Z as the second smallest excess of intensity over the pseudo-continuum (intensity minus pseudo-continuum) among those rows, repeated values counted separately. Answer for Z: -0.140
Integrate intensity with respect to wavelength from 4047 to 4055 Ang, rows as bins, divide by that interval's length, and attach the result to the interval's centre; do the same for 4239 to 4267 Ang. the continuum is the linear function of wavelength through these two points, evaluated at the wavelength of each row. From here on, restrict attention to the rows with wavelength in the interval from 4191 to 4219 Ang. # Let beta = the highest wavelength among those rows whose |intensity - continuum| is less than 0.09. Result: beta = 4217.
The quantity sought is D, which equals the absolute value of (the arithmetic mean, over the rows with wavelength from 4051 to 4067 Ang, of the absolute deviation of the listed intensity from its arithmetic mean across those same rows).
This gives 0.035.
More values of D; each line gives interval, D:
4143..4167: 0.032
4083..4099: 0.055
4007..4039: 0.041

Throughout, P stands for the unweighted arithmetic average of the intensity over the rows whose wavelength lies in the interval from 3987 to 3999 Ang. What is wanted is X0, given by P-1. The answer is -0.085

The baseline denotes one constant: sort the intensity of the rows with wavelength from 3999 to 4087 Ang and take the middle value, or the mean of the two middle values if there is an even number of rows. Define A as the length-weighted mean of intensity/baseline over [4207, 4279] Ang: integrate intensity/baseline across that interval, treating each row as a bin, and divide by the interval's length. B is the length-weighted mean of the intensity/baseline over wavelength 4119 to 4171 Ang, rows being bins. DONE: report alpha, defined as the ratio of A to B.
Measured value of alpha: 1.11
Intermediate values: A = 1.05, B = 0.94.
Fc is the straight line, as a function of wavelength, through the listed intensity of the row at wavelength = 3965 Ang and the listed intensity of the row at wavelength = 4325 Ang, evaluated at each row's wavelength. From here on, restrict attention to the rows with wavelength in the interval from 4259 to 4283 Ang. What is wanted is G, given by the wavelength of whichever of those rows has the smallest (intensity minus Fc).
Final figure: 4273 Ang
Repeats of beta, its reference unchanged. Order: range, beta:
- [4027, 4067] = 4065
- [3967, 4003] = 4001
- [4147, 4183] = 4161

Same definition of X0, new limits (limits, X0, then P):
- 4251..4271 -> 0.037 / 1.04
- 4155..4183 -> -0.095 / 0.90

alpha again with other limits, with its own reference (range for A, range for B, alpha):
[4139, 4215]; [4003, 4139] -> 0.98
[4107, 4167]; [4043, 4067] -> 1.00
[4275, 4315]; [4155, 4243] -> 0.93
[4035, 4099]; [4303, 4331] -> 1.01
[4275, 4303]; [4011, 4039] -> 0.98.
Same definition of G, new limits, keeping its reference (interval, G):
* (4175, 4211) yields 4201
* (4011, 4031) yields 4029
